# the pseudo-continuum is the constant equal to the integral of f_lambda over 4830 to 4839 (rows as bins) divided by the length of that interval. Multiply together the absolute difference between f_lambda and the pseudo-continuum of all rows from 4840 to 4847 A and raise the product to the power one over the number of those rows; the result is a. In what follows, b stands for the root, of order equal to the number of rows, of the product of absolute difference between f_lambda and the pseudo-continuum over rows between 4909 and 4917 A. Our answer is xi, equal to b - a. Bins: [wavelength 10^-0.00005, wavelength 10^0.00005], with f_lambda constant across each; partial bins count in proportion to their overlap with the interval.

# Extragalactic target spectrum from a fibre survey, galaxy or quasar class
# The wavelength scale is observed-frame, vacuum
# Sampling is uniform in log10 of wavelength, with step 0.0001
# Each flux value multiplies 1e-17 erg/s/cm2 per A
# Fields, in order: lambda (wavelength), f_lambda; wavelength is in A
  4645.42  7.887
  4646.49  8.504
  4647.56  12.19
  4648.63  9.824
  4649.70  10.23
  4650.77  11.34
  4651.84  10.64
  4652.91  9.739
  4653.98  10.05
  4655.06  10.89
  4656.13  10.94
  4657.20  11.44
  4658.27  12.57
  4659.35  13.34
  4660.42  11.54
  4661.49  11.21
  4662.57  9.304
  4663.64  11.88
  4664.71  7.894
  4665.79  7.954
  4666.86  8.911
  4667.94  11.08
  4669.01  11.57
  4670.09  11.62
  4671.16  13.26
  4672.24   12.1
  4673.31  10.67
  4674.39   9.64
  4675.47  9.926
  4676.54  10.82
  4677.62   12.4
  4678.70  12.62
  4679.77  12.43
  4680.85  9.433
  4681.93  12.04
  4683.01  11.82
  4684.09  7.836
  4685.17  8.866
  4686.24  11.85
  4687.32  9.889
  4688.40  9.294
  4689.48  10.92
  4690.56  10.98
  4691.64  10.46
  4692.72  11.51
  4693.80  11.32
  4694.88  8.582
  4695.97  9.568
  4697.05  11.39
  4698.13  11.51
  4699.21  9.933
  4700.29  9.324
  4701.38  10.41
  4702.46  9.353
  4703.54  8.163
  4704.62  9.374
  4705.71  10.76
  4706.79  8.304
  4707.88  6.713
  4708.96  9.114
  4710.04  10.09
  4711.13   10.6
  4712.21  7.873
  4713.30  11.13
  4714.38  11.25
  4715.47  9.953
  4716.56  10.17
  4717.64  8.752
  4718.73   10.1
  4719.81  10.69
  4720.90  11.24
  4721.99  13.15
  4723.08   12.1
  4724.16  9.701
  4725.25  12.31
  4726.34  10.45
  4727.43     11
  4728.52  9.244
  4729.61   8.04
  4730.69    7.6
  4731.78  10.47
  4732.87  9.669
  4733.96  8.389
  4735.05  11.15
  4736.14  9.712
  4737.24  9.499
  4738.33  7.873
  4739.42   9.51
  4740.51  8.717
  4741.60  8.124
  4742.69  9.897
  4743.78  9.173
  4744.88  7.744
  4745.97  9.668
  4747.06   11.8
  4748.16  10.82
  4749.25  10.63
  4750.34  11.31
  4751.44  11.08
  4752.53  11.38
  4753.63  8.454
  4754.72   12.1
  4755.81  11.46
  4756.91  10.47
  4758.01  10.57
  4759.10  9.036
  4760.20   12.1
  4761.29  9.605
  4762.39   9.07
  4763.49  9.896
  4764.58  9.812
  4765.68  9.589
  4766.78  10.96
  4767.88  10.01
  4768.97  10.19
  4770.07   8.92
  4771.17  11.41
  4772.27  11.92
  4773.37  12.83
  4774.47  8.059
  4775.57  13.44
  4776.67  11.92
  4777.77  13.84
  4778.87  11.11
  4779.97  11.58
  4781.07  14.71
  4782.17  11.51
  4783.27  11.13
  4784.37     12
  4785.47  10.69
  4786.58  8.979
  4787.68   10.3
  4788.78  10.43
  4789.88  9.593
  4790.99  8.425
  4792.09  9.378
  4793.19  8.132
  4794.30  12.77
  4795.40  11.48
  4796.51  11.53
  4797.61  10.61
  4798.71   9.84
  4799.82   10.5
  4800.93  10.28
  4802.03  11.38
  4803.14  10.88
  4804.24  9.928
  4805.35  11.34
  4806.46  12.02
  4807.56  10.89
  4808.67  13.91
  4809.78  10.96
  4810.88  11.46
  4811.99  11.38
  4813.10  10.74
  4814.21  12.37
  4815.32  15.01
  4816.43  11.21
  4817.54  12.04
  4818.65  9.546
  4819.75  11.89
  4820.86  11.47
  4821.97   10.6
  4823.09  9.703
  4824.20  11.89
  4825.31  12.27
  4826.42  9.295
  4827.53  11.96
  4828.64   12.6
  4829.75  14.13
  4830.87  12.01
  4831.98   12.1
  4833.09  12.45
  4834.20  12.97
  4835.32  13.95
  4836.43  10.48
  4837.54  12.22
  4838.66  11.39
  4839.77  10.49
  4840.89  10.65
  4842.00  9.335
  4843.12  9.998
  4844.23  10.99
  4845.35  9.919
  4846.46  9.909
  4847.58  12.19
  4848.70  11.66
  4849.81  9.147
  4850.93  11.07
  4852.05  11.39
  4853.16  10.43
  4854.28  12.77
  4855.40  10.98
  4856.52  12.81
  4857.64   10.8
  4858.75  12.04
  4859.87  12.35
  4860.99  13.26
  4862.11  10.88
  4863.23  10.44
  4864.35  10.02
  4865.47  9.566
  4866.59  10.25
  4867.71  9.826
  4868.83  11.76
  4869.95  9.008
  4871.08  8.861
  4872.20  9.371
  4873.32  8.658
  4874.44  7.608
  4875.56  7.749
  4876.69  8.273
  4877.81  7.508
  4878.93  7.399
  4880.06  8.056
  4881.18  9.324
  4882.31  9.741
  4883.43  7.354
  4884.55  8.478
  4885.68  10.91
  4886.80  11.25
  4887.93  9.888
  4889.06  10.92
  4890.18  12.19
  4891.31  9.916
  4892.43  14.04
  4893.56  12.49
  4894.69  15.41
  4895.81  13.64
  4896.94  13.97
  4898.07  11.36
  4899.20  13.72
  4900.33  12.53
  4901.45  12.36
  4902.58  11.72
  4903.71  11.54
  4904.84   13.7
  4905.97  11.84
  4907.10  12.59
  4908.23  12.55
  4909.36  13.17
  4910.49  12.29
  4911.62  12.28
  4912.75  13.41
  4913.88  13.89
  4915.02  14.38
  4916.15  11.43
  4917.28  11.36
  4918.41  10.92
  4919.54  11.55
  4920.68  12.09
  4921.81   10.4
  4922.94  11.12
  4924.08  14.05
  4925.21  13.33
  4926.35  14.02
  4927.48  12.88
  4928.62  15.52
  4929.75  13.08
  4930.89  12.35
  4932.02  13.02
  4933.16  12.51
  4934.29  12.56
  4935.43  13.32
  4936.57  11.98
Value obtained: -2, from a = 2.1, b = 0.3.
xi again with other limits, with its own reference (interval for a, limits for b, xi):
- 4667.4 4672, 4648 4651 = 1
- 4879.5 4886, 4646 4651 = -2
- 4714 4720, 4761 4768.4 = 0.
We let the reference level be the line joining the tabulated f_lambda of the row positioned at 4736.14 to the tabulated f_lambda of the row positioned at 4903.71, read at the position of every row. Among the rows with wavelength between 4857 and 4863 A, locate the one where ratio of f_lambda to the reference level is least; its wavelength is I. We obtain 4857.64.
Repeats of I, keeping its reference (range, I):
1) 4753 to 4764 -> 4753.63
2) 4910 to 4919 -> 4918.41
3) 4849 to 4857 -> 4849.81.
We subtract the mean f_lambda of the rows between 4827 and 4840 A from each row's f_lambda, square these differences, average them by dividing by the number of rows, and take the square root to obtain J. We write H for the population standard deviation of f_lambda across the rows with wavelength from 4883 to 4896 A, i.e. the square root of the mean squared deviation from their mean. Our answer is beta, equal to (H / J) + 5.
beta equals 7.0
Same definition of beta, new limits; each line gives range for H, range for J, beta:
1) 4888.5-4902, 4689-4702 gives 6.6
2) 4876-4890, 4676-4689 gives 5.9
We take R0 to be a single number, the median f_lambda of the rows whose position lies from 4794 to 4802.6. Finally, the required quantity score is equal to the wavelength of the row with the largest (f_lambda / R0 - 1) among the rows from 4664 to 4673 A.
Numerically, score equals 4671.16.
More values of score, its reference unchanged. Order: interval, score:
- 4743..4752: 4747.06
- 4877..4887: 4886.80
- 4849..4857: 4856.52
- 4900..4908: 4904.84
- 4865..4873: 4868.83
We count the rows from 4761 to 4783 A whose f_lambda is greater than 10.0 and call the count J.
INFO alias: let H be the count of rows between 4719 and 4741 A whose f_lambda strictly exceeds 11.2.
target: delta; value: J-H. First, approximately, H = 4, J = 13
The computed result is 9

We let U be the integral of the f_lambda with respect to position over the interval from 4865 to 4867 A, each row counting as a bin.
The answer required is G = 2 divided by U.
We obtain 0.101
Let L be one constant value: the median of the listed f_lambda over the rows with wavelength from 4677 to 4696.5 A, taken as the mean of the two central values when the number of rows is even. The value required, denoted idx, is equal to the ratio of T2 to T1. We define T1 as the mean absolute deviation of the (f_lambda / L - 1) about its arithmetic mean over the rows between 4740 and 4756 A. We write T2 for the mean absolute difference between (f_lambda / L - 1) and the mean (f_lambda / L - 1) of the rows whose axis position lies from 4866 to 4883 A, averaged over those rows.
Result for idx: 0.8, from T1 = 0.114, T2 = 0.086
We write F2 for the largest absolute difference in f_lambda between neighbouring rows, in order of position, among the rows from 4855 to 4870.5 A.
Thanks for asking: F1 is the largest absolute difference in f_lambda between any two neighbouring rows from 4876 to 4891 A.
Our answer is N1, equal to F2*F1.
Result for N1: 6.7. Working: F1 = 2.4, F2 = 2.75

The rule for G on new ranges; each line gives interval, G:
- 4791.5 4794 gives 0.087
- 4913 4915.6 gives 0.055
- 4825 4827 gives 0.094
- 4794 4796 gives 0.083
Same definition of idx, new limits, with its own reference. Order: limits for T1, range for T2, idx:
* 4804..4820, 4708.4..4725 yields 1.0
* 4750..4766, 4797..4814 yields 0.7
